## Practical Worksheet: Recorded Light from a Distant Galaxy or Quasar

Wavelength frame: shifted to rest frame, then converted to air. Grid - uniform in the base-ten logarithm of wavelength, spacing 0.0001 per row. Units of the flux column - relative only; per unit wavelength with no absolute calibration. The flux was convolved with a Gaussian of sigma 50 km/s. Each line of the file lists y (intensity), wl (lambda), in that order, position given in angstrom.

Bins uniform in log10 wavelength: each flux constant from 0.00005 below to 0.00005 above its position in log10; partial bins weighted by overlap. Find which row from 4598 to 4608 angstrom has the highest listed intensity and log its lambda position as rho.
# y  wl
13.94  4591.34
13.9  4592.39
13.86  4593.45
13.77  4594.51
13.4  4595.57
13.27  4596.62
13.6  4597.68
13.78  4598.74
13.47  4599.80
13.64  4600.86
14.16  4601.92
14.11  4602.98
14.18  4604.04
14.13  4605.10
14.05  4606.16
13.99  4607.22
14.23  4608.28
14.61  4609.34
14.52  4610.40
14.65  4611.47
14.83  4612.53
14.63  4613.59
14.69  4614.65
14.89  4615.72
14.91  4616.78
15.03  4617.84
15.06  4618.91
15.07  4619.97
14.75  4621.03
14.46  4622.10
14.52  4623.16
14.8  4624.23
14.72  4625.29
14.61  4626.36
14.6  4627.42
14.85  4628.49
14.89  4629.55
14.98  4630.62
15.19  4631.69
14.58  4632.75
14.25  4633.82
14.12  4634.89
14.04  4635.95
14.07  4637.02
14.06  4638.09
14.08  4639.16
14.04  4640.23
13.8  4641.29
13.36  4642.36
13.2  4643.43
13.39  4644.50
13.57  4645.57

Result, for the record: 4604.04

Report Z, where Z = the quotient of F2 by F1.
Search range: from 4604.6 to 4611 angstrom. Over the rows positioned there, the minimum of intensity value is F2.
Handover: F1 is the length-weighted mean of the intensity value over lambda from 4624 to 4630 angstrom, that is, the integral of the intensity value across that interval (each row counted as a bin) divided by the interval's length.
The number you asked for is 0.95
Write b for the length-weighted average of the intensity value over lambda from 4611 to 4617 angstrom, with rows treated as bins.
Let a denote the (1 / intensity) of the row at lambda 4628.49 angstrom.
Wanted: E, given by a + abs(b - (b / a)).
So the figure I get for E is 205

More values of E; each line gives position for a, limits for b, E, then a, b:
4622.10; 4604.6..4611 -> 192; 0.0692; 14.3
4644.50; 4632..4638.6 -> 176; 0.0747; 14.2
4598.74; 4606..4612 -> 184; 0.0726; 14.4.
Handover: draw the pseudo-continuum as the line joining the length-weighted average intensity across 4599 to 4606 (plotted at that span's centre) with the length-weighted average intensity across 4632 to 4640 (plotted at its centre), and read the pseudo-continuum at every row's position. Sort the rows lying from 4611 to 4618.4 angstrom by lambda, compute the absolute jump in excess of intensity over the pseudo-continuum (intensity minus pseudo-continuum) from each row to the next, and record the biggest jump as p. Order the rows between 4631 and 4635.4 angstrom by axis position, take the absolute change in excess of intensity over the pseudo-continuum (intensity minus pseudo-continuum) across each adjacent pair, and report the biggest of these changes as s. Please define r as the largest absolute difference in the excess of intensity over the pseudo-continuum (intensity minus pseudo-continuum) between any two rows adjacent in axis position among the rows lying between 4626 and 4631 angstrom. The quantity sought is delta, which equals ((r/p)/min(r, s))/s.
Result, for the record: 7.8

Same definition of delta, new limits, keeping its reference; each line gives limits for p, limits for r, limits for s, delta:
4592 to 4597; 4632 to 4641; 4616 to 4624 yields 8.3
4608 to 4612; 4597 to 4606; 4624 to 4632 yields 23.5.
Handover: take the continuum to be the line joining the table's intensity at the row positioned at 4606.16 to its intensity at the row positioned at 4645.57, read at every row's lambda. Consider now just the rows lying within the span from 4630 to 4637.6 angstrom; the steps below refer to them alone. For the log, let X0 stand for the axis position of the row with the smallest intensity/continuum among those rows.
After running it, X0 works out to 4635.95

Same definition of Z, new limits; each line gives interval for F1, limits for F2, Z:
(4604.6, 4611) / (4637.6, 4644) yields 0.93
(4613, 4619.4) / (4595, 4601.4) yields 0.89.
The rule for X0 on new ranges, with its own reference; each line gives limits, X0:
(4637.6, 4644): 4643.43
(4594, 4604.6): 4596.62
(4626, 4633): 4626.36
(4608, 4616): 4608.28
